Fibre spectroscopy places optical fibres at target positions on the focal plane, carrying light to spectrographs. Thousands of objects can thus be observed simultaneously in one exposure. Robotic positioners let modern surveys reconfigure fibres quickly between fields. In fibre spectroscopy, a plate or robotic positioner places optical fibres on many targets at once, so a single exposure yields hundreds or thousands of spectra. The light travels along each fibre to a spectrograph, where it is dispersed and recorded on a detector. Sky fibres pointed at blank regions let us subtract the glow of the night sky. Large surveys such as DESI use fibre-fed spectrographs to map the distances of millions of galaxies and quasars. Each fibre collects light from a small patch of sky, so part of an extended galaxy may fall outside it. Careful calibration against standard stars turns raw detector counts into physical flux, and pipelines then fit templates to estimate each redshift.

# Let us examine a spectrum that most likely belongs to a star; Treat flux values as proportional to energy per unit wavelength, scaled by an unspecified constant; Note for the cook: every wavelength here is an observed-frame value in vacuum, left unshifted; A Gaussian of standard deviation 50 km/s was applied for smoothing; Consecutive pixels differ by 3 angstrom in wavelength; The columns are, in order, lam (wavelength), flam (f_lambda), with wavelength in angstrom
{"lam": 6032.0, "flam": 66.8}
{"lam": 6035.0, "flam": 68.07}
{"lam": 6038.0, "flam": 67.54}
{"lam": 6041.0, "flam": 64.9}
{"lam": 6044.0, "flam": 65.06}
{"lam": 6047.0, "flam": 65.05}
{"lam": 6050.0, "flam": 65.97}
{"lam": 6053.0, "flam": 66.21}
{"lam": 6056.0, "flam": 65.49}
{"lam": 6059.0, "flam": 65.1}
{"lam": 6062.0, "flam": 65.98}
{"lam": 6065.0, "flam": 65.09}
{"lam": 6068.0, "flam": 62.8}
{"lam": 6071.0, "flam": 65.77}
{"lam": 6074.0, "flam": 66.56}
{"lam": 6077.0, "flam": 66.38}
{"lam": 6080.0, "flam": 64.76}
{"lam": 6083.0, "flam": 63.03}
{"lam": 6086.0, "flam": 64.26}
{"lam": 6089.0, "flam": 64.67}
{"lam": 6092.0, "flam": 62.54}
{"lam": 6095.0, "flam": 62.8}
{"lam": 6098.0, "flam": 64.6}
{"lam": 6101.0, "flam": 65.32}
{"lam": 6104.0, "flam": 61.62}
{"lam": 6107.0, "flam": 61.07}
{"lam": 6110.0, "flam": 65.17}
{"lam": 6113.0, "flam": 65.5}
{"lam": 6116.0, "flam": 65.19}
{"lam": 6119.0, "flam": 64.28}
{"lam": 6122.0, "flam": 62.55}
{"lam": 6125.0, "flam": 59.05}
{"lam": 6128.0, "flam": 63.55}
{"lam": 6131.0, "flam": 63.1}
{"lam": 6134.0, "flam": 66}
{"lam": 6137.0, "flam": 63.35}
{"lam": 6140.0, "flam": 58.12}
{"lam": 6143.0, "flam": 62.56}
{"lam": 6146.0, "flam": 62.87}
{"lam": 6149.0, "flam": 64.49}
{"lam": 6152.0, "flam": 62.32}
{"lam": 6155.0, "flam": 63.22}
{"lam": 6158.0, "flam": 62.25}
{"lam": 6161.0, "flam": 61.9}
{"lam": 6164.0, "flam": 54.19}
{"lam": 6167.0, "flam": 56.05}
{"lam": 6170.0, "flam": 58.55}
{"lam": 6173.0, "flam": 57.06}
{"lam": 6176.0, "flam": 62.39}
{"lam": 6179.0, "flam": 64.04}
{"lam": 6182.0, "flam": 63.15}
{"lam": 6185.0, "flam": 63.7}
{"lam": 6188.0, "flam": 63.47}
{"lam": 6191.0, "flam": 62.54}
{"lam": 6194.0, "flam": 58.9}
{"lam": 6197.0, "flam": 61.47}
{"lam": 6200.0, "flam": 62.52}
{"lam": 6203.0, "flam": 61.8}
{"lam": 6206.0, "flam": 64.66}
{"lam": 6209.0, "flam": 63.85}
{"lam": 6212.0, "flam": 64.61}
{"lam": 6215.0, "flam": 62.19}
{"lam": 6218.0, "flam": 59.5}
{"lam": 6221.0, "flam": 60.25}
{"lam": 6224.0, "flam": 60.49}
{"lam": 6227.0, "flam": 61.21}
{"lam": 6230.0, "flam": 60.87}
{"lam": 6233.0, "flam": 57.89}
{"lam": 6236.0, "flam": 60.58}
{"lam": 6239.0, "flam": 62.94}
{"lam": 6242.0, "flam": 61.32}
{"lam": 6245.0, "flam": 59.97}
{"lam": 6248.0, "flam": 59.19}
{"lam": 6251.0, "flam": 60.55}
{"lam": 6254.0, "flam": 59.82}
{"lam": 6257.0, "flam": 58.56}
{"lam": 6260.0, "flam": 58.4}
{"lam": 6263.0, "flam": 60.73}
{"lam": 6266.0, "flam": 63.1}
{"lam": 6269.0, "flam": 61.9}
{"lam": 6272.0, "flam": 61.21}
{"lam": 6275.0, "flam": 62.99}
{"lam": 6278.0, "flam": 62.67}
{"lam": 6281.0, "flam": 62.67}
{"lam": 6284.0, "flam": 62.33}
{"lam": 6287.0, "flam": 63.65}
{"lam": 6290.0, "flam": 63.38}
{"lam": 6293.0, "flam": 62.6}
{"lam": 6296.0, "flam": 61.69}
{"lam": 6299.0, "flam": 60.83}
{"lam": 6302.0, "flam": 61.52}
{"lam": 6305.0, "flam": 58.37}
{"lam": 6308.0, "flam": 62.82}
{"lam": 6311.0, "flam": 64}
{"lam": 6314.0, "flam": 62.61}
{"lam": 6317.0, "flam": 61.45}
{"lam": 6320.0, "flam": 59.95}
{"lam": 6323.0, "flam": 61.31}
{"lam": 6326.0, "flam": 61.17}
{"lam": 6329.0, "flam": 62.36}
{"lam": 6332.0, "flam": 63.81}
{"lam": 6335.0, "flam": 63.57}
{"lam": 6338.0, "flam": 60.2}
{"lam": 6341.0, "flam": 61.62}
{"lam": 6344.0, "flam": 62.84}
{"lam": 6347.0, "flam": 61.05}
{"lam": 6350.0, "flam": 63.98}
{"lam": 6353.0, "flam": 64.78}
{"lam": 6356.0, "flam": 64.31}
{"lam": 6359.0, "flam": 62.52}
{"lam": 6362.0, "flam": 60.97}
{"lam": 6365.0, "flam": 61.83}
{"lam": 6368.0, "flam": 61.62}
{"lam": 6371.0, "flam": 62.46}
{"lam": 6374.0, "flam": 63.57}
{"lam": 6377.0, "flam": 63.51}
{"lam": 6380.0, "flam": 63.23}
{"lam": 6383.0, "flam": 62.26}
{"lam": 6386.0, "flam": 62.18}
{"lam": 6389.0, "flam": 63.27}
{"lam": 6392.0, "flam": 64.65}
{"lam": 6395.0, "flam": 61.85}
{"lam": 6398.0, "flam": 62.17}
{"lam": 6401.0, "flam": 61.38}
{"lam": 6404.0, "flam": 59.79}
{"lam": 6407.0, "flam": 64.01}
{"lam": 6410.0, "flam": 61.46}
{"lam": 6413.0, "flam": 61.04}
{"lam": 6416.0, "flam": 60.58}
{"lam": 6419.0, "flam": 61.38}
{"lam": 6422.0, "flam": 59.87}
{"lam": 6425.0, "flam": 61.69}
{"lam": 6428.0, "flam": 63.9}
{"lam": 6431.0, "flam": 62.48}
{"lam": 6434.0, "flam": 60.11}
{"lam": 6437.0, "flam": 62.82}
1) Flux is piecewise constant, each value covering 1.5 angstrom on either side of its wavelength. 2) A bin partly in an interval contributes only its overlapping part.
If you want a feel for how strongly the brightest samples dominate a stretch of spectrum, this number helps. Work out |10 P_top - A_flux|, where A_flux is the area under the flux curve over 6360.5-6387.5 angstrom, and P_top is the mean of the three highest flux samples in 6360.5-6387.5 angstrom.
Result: 1051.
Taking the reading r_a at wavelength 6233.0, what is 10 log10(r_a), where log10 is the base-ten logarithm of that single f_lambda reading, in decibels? 17.63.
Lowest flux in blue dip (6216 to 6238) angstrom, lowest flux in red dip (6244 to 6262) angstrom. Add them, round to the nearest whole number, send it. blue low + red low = 116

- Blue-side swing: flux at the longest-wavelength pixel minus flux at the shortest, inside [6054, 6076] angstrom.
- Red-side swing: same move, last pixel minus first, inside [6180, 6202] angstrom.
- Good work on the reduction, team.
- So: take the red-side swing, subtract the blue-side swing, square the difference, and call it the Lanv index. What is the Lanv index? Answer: 2.9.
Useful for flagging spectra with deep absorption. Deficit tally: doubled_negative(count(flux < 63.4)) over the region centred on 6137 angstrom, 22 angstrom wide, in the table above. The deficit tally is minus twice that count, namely -10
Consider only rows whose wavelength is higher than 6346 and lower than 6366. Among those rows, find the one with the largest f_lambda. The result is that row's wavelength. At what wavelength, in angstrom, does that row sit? 6353.0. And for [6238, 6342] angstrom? 6311.0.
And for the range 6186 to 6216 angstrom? 6206.0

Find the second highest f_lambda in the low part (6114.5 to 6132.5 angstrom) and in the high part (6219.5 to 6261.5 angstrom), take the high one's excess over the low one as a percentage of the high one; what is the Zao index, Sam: -4.8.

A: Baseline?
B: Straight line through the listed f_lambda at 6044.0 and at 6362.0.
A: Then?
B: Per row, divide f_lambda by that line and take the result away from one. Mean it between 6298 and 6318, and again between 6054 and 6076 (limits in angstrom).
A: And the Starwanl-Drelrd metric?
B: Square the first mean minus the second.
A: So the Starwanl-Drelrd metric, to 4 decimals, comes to 0.0001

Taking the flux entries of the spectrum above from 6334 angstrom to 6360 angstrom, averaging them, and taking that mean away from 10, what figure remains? -52.8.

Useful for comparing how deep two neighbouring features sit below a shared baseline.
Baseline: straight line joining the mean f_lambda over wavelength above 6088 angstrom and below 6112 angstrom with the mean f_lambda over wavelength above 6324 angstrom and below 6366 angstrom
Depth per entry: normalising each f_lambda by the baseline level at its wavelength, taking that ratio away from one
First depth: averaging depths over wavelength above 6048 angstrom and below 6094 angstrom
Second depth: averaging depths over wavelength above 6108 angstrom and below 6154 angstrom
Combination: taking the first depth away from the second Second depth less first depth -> 0.024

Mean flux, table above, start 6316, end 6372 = 62.2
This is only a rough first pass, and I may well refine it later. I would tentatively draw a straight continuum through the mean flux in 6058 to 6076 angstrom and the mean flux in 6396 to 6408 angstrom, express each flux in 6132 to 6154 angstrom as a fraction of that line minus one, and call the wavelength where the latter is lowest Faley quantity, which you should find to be 6140.0 angstrom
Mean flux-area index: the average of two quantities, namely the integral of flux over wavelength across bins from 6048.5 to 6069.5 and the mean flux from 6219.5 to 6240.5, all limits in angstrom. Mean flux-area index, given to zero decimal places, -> 715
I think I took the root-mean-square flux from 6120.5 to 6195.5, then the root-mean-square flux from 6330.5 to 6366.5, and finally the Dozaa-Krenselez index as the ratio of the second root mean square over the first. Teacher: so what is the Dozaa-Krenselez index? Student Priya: 1.02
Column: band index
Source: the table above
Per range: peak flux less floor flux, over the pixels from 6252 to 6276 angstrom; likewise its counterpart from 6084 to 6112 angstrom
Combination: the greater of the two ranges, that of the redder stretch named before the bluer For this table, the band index 4.7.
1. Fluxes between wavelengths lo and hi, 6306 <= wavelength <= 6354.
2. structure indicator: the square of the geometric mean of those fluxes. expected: 3885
